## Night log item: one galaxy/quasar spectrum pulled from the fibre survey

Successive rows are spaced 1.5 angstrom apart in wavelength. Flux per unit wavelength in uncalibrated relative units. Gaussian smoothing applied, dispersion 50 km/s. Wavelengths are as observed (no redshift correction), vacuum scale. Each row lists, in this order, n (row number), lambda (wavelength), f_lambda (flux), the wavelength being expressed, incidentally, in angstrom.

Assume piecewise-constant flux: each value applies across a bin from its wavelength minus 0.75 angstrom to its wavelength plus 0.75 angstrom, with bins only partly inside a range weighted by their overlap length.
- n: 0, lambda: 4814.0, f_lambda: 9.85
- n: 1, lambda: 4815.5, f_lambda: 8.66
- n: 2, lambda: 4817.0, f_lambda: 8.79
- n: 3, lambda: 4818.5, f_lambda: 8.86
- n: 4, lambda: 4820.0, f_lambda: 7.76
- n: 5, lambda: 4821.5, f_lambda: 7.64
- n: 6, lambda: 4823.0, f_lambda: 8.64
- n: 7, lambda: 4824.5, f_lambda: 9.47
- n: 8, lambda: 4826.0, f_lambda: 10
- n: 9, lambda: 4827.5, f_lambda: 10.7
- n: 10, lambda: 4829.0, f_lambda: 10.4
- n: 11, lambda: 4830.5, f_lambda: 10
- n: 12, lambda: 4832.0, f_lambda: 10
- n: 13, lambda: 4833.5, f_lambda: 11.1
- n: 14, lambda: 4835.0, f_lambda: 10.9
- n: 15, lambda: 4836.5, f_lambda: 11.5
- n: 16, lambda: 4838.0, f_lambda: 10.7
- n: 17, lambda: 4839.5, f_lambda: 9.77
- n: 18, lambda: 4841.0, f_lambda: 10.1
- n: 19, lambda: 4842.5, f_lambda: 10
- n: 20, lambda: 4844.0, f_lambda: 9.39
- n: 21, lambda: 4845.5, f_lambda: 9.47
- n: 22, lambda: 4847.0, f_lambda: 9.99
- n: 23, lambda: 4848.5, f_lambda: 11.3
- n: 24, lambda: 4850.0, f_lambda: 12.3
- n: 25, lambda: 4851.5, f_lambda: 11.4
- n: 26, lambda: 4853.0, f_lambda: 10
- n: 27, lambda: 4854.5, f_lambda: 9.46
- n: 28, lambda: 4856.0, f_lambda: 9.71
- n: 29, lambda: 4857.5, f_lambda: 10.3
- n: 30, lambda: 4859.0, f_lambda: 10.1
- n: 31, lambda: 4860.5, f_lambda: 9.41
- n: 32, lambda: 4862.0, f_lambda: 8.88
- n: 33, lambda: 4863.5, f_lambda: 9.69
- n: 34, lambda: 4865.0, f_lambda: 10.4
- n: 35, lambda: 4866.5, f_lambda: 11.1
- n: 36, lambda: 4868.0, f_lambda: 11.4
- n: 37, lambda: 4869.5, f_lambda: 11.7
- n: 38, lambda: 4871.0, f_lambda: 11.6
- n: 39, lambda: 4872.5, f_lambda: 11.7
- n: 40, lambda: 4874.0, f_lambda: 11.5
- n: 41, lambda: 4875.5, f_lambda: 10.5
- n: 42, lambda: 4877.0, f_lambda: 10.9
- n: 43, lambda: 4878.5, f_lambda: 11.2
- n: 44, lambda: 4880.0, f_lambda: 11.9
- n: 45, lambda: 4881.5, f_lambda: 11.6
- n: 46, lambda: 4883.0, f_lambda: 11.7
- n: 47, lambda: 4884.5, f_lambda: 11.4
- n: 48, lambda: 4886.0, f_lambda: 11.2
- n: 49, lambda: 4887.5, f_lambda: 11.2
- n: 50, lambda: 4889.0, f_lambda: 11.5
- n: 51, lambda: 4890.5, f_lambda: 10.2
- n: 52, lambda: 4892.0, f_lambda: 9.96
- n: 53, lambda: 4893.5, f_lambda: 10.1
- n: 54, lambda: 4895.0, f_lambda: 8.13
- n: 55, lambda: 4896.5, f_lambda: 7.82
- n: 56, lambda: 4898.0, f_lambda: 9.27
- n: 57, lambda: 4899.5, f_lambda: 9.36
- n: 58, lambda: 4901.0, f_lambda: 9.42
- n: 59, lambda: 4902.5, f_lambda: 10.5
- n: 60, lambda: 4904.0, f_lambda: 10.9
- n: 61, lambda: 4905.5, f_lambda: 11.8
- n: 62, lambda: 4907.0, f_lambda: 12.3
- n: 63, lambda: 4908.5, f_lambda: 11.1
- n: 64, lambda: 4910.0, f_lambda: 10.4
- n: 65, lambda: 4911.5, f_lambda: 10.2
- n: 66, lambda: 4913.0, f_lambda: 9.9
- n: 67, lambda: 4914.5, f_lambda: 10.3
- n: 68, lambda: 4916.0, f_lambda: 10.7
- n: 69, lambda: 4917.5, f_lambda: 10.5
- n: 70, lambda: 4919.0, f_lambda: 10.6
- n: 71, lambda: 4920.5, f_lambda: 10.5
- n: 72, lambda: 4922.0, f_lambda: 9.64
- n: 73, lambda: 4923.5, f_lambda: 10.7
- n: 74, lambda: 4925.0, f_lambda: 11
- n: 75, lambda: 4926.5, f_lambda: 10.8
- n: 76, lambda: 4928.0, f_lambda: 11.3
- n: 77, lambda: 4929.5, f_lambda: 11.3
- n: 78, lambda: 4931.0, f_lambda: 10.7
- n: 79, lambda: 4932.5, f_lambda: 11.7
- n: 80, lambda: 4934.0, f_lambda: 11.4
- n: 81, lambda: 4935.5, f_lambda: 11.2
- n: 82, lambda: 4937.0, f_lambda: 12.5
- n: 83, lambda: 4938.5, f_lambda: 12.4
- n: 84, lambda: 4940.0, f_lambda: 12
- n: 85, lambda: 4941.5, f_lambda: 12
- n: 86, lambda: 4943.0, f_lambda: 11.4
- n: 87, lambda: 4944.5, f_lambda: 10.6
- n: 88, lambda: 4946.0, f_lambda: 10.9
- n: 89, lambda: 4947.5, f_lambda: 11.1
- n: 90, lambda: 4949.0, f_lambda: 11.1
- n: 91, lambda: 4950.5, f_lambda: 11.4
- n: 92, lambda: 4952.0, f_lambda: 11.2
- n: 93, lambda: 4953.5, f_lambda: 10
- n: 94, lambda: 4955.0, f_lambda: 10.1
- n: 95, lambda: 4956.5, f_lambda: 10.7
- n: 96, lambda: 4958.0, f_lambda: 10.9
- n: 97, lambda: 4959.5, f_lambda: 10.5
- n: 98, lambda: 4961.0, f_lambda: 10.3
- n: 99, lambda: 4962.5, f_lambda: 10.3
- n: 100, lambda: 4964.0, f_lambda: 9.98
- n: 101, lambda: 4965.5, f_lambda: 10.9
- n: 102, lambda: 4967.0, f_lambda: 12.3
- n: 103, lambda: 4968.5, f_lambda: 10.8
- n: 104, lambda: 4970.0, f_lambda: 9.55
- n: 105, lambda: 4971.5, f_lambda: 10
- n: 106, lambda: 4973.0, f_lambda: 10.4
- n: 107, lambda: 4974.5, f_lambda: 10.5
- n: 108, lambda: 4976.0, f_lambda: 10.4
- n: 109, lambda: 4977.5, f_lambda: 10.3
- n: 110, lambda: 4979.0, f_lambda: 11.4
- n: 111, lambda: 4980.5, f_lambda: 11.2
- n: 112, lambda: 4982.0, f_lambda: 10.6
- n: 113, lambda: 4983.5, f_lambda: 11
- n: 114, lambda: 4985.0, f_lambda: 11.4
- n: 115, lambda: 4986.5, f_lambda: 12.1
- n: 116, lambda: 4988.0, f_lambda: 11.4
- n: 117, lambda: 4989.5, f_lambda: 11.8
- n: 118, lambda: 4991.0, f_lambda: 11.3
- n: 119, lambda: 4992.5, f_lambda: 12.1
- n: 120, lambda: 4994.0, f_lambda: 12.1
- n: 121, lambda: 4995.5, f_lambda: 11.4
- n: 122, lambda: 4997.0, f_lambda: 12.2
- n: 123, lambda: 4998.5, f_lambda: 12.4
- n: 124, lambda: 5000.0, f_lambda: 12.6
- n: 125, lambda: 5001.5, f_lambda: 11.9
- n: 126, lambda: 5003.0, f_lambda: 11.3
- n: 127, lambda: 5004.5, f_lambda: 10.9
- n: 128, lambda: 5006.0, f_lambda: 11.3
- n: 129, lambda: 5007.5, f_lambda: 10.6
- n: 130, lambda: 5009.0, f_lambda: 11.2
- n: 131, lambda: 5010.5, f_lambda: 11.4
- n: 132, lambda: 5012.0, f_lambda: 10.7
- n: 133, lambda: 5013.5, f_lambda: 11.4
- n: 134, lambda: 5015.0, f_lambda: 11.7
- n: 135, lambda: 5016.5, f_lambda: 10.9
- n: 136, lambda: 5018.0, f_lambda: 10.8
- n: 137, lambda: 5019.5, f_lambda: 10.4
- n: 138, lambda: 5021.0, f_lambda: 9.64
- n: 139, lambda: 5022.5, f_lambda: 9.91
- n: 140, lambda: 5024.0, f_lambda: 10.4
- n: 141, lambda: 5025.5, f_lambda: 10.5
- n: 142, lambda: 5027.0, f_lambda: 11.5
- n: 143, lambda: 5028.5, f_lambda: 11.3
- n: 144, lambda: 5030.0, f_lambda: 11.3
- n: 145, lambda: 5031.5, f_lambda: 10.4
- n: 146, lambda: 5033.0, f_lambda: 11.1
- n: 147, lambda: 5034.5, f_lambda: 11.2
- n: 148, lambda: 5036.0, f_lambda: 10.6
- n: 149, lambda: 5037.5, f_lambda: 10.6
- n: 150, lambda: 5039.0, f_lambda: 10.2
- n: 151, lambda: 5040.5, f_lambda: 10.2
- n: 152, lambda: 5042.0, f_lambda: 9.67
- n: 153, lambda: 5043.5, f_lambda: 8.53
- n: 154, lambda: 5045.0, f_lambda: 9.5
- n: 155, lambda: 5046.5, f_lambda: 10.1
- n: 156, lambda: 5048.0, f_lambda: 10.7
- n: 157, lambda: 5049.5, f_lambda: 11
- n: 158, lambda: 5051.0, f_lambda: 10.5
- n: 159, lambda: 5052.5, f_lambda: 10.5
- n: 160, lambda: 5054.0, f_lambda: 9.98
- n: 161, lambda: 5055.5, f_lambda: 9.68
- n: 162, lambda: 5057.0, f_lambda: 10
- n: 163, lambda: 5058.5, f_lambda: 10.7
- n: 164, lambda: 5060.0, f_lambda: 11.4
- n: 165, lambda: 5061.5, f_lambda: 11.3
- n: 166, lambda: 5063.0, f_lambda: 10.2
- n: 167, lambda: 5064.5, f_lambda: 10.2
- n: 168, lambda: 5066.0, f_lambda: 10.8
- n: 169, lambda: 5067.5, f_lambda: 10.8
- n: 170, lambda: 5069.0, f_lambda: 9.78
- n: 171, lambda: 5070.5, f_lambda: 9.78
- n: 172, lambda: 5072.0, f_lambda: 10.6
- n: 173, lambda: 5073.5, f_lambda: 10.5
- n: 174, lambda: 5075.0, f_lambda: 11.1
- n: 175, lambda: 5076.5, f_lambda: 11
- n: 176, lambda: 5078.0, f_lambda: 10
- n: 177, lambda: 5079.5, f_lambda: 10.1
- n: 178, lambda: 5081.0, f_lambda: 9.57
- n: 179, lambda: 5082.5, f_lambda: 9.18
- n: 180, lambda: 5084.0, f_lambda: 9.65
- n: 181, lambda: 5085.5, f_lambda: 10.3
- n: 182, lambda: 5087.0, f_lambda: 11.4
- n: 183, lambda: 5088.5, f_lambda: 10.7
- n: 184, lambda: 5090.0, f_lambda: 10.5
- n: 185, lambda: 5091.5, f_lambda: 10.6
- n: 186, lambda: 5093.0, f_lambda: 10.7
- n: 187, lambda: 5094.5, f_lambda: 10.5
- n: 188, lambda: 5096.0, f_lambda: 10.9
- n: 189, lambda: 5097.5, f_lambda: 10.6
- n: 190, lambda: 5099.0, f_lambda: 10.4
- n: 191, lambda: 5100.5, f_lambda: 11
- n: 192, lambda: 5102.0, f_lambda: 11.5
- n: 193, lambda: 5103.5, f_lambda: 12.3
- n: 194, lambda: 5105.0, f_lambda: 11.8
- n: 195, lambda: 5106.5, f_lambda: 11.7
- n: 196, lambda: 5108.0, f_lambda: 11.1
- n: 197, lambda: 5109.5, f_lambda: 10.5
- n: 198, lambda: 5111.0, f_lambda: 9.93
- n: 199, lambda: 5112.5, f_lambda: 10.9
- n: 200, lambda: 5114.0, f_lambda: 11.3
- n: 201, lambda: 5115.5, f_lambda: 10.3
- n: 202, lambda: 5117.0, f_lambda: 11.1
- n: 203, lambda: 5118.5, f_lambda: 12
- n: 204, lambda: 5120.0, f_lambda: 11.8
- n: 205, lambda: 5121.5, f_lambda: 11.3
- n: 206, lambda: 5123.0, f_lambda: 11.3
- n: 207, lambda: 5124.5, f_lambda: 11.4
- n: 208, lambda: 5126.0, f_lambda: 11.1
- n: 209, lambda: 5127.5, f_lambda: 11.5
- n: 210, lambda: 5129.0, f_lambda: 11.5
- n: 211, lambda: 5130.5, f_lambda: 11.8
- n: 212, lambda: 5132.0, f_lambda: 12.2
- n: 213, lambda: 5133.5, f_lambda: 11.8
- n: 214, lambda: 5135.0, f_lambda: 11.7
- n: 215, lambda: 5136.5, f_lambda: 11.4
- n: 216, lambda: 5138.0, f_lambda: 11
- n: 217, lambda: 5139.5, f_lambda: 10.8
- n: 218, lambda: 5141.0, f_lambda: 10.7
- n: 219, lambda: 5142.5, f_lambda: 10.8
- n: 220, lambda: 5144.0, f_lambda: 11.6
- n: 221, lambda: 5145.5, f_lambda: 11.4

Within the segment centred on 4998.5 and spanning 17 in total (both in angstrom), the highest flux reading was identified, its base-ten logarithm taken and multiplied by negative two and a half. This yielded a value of -2.751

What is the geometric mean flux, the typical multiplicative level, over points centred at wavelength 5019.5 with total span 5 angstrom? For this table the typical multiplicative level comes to 10.3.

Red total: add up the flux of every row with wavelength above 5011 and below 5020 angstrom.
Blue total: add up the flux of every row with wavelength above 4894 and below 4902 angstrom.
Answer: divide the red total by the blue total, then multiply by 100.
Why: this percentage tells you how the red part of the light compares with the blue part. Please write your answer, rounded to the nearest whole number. 150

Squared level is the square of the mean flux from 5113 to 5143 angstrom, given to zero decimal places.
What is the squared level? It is 129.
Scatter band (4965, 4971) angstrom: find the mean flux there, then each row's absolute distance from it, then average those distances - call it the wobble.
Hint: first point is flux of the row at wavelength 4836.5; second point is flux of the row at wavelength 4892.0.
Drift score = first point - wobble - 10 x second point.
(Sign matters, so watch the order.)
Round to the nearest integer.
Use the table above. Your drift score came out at -89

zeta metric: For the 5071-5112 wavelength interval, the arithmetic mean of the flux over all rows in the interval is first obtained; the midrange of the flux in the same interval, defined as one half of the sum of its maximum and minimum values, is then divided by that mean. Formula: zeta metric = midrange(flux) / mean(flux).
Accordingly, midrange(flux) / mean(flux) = 1.01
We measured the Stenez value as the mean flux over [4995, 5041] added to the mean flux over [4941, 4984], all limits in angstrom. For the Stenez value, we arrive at 21.8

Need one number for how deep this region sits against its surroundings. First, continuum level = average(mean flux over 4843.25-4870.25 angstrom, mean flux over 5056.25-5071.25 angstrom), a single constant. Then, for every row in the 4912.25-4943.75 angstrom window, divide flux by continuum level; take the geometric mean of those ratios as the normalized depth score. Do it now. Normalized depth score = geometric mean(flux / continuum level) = 1.06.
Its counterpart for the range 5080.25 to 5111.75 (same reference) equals 1.03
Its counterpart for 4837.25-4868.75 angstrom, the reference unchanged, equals 0.98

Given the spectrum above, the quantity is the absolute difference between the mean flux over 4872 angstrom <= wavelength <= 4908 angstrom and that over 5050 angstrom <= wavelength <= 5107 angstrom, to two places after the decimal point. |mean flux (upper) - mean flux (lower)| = 0.08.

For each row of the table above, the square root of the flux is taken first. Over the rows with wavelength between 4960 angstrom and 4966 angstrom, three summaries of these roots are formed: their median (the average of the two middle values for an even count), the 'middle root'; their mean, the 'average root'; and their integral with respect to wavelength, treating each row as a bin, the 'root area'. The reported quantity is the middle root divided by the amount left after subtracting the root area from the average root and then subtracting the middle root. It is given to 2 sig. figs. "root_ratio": -0.17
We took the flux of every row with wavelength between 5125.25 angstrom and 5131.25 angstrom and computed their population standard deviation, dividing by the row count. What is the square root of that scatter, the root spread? 0.50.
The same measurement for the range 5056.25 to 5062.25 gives 0.75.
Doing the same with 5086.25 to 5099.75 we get 0.53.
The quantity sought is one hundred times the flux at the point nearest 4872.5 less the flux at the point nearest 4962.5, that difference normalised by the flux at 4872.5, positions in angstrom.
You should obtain 12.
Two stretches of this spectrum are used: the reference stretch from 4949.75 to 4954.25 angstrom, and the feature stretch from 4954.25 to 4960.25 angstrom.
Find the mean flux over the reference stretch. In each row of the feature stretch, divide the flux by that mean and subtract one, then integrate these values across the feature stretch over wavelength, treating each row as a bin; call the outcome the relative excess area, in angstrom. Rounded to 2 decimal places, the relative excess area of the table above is -0.17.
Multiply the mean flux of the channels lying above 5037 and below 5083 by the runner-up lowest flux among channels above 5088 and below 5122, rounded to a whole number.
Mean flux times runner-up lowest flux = 106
